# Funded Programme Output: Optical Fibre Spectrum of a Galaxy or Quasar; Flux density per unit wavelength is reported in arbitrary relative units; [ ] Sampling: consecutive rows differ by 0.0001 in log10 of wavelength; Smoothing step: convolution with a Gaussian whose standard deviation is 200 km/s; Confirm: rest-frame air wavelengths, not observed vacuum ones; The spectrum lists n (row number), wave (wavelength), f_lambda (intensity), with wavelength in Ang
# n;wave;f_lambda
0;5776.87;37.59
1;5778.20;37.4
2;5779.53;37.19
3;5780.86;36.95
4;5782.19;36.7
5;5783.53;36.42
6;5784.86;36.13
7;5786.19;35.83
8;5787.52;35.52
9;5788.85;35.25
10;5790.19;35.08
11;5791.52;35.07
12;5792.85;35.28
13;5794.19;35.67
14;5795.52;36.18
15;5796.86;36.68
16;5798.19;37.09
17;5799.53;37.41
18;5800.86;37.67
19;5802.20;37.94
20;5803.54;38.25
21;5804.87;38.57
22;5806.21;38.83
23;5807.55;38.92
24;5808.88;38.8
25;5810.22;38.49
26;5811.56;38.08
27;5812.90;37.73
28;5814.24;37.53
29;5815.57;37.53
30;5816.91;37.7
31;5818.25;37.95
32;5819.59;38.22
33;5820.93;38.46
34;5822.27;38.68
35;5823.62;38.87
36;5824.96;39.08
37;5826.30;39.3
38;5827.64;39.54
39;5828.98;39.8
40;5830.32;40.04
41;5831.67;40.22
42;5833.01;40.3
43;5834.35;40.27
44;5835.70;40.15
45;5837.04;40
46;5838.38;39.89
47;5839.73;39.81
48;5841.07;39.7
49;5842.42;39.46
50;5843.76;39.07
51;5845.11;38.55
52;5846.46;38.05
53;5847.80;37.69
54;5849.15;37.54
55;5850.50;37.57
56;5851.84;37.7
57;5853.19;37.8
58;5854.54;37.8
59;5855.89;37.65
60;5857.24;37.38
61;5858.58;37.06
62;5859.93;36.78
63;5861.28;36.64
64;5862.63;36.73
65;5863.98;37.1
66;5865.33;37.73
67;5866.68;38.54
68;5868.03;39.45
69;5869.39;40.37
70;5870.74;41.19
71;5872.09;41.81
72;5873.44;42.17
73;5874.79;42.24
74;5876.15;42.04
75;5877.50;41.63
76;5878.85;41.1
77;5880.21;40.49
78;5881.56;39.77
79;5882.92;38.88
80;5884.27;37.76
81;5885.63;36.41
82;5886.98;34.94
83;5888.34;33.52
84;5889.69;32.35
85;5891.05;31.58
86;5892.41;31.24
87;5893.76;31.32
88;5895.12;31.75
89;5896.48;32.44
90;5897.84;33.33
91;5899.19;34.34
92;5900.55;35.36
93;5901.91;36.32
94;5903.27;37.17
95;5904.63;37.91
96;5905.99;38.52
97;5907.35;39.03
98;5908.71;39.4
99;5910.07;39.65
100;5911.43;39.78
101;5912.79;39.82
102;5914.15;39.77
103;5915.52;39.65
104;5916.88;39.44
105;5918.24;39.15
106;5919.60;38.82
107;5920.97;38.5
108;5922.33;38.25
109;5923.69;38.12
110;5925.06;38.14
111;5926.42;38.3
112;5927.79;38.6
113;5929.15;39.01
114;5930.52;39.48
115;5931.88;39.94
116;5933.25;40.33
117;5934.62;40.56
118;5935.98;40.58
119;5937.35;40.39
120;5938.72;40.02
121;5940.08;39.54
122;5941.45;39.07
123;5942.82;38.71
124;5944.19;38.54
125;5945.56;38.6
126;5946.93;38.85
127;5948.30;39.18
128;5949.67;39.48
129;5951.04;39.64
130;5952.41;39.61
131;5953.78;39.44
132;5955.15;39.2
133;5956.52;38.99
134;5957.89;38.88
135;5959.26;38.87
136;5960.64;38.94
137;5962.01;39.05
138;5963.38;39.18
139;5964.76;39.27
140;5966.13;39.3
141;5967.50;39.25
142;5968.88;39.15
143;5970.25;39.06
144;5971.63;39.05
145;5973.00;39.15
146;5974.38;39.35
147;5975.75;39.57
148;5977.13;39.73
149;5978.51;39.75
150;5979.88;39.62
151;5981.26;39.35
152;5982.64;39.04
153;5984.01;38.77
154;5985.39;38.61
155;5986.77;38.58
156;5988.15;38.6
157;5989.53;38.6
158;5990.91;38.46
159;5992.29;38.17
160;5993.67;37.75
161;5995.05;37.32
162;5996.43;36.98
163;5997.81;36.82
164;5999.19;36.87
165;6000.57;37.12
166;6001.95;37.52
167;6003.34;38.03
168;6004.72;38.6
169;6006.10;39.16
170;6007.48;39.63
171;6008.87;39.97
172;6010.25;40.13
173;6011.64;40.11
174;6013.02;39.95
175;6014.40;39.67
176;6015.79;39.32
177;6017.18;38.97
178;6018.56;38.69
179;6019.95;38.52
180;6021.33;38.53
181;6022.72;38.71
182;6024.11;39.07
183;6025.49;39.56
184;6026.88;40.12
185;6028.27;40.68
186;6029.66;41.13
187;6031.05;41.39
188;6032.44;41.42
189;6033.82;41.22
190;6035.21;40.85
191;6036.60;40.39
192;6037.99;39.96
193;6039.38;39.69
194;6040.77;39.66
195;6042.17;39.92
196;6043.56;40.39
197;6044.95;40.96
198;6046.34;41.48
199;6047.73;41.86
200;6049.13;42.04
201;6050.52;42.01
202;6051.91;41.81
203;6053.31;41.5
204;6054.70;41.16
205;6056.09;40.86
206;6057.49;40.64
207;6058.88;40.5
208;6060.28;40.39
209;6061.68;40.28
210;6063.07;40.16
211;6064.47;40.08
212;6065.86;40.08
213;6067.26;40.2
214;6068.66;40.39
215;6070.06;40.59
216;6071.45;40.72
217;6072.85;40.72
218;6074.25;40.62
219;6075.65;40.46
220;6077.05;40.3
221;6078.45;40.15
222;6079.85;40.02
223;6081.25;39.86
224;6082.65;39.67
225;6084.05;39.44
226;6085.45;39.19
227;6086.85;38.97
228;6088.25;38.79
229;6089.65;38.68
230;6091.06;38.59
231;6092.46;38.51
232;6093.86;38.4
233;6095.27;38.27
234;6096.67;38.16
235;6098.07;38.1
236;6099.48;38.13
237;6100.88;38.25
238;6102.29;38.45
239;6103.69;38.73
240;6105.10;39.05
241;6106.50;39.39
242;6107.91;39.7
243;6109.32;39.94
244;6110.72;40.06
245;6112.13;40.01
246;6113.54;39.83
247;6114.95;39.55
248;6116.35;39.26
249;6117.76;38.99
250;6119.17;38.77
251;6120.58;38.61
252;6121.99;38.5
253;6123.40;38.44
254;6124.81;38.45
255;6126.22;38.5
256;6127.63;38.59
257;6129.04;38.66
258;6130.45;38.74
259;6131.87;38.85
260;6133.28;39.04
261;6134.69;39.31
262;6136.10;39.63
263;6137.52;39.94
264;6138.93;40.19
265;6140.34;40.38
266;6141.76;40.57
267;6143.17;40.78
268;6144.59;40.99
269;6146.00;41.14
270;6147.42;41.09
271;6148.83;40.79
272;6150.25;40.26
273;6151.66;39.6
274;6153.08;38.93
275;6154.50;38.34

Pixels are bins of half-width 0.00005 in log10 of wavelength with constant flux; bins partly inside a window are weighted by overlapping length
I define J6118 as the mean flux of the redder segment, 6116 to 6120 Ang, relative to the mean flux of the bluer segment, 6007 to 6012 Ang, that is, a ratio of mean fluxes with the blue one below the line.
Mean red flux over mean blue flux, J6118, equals 0.98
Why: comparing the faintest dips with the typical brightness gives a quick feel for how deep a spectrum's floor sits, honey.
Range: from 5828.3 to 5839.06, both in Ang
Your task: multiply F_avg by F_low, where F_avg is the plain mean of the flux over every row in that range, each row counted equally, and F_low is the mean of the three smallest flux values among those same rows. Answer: 1599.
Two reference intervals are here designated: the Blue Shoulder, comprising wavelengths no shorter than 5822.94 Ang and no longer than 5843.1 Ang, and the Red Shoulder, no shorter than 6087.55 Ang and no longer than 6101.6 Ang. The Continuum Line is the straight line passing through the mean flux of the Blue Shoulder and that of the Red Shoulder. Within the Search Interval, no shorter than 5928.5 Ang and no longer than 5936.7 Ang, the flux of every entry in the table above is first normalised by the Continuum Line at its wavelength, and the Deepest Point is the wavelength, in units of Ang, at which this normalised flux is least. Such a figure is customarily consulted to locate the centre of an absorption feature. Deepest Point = 5929.15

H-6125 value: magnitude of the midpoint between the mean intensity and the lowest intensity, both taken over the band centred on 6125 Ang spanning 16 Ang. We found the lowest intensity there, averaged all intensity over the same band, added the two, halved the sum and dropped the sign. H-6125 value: 38.54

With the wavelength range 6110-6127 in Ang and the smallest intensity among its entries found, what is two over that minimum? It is 0.0520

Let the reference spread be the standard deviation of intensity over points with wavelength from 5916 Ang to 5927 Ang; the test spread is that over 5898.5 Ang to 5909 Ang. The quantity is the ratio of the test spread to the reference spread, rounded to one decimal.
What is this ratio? 3.6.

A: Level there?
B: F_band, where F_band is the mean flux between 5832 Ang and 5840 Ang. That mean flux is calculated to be 40.1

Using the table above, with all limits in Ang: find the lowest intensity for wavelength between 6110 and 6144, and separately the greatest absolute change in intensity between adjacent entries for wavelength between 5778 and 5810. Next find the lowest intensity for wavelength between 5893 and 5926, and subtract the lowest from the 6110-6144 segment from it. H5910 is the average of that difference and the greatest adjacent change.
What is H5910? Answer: -3.3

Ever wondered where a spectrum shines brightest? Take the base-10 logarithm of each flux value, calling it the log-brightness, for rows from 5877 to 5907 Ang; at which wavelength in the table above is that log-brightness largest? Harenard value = 5877.50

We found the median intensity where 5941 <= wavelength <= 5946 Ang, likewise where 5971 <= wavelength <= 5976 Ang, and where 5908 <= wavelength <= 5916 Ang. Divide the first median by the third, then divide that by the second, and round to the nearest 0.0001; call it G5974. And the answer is 0.0248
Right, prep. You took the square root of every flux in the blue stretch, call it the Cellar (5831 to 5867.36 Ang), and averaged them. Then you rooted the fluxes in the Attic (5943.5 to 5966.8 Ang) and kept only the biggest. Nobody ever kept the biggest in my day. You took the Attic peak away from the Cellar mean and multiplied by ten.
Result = -1.0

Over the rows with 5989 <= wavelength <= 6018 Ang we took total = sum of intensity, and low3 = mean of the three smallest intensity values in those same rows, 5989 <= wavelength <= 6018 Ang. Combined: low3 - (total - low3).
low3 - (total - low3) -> -735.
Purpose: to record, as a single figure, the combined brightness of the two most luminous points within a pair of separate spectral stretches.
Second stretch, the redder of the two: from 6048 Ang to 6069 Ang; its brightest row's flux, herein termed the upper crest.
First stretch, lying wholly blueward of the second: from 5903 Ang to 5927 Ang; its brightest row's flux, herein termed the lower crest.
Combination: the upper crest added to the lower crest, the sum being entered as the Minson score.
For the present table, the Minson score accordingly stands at 81.9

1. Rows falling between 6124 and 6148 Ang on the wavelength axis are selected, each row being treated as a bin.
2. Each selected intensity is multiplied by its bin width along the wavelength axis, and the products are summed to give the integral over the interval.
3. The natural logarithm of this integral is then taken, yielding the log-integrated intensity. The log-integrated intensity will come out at 6.86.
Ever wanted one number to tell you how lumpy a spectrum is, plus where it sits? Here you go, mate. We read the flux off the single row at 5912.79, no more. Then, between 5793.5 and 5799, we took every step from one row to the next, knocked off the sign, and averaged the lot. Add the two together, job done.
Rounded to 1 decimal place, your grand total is 40.3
